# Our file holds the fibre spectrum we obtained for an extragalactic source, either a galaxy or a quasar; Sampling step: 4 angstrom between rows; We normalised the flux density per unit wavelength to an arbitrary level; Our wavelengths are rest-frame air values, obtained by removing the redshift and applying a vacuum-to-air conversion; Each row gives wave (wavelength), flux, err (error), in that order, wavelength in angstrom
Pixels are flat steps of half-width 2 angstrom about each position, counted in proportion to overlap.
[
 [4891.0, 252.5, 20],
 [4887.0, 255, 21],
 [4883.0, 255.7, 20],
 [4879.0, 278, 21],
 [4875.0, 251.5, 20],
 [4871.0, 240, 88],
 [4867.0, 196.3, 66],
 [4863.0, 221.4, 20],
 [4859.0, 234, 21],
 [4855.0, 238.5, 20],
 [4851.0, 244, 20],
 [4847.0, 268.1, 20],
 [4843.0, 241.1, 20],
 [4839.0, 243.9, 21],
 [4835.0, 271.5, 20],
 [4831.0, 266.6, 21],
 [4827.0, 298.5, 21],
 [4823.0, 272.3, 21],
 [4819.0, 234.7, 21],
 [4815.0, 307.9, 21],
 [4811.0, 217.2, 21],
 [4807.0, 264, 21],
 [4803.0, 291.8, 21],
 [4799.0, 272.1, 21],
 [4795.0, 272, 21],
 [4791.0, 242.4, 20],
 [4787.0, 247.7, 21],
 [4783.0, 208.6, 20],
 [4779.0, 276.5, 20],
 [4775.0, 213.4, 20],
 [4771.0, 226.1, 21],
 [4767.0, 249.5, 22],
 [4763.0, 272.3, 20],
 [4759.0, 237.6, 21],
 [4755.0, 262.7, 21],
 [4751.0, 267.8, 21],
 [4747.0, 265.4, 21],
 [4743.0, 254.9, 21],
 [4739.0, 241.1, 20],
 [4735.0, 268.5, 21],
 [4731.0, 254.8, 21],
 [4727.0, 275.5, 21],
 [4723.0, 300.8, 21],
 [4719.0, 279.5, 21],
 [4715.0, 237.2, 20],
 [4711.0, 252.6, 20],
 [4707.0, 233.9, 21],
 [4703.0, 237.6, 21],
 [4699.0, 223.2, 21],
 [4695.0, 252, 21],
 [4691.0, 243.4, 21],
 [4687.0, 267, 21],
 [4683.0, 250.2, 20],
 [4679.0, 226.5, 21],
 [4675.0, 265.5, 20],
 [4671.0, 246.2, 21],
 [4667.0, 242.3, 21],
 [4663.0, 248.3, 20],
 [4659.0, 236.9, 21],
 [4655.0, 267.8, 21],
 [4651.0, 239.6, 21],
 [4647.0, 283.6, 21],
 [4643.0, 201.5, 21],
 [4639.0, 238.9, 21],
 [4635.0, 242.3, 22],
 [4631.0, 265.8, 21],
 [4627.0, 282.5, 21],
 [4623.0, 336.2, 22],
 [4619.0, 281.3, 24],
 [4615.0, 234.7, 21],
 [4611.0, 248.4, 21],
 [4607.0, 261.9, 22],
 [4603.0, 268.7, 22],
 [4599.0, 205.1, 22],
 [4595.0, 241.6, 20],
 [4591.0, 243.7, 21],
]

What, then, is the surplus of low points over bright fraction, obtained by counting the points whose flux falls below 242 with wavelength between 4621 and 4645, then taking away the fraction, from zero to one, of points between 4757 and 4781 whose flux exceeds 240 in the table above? 1.5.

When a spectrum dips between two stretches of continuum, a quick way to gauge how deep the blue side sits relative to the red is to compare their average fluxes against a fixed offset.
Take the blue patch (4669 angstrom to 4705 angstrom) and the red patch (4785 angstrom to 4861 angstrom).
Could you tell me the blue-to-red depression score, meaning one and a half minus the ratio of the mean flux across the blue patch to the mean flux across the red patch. 0.55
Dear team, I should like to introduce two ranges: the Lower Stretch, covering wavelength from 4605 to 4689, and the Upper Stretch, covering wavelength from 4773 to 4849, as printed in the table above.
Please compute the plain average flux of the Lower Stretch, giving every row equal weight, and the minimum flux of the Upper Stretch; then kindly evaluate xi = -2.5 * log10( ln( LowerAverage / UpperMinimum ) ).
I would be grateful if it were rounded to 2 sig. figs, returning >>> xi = 1.7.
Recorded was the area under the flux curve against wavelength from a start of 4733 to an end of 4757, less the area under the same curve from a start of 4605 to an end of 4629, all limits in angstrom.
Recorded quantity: -338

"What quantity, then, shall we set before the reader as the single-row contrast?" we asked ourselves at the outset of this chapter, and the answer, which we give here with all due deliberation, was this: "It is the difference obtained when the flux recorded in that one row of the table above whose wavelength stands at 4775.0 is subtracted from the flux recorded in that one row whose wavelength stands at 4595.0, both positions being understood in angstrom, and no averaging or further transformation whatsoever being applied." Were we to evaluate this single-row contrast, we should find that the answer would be 28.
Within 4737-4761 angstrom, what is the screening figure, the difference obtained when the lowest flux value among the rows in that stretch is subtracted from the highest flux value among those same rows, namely 30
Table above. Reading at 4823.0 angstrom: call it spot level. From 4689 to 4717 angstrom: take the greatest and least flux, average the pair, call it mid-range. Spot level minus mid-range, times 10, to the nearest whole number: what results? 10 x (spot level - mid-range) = 344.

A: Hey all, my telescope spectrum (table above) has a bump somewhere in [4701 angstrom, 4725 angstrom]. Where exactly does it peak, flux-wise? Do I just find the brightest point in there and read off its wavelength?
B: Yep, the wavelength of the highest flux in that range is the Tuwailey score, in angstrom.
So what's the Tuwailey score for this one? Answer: 4723.0 angstrom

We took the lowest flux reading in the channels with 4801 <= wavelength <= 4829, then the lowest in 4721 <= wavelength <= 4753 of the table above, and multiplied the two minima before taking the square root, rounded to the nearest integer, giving 229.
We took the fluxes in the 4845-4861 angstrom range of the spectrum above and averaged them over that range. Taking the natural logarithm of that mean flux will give 5.51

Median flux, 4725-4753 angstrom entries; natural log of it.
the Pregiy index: 5.58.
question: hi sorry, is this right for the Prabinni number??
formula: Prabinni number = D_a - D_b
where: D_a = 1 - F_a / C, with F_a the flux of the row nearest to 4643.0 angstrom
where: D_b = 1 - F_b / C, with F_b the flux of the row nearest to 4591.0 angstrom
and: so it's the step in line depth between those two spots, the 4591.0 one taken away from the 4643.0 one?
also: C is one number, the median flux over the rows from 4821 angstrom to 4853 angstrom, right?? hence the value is 0.16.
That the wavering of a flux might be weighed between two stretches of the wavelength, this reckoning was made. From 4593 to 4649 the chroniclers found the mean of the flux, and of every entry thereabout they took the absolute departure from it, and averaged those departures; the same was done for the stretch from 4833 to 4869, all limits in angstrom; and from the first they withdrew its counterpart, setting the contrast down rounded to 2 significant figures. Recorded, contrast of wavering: 11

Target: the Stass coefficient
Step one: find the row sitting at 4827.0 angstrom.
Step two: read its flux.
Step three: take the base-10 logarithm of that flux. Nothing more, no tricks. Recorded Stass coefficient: 2.47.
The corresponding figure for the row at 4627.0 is 2.45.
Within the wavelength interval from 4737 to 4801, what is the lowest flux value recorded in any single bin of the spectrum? 208.6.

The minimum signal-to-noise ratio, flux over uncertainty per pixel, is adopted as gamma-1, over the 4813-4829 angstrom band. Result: 11.2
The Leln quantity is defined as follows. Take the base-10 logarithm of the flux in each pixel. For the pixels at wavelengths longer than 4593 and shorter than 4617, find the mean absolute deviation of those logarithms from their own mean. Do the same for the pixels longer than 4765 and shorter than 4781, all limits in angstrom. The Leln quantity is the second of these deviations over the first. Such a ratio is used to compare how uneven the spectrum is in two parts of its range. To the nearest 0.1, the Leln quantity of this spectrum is 1.3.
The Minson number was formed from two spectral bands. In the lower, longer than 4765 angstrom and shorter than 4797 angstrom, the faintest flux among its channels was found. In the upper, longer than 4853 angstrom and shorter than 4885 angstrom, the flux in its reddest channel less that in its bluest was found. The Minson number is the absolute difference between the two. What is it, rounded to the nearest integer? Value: 191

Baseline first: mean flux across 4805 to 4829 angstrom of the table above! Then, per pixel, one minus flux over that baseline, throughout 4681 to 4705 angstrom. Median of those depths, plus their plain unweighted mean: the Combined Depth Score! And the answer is 0.15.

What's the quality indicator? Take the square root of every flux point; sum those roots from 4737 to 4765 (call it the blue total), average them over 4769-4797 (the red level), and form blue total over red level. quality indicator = 7.2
